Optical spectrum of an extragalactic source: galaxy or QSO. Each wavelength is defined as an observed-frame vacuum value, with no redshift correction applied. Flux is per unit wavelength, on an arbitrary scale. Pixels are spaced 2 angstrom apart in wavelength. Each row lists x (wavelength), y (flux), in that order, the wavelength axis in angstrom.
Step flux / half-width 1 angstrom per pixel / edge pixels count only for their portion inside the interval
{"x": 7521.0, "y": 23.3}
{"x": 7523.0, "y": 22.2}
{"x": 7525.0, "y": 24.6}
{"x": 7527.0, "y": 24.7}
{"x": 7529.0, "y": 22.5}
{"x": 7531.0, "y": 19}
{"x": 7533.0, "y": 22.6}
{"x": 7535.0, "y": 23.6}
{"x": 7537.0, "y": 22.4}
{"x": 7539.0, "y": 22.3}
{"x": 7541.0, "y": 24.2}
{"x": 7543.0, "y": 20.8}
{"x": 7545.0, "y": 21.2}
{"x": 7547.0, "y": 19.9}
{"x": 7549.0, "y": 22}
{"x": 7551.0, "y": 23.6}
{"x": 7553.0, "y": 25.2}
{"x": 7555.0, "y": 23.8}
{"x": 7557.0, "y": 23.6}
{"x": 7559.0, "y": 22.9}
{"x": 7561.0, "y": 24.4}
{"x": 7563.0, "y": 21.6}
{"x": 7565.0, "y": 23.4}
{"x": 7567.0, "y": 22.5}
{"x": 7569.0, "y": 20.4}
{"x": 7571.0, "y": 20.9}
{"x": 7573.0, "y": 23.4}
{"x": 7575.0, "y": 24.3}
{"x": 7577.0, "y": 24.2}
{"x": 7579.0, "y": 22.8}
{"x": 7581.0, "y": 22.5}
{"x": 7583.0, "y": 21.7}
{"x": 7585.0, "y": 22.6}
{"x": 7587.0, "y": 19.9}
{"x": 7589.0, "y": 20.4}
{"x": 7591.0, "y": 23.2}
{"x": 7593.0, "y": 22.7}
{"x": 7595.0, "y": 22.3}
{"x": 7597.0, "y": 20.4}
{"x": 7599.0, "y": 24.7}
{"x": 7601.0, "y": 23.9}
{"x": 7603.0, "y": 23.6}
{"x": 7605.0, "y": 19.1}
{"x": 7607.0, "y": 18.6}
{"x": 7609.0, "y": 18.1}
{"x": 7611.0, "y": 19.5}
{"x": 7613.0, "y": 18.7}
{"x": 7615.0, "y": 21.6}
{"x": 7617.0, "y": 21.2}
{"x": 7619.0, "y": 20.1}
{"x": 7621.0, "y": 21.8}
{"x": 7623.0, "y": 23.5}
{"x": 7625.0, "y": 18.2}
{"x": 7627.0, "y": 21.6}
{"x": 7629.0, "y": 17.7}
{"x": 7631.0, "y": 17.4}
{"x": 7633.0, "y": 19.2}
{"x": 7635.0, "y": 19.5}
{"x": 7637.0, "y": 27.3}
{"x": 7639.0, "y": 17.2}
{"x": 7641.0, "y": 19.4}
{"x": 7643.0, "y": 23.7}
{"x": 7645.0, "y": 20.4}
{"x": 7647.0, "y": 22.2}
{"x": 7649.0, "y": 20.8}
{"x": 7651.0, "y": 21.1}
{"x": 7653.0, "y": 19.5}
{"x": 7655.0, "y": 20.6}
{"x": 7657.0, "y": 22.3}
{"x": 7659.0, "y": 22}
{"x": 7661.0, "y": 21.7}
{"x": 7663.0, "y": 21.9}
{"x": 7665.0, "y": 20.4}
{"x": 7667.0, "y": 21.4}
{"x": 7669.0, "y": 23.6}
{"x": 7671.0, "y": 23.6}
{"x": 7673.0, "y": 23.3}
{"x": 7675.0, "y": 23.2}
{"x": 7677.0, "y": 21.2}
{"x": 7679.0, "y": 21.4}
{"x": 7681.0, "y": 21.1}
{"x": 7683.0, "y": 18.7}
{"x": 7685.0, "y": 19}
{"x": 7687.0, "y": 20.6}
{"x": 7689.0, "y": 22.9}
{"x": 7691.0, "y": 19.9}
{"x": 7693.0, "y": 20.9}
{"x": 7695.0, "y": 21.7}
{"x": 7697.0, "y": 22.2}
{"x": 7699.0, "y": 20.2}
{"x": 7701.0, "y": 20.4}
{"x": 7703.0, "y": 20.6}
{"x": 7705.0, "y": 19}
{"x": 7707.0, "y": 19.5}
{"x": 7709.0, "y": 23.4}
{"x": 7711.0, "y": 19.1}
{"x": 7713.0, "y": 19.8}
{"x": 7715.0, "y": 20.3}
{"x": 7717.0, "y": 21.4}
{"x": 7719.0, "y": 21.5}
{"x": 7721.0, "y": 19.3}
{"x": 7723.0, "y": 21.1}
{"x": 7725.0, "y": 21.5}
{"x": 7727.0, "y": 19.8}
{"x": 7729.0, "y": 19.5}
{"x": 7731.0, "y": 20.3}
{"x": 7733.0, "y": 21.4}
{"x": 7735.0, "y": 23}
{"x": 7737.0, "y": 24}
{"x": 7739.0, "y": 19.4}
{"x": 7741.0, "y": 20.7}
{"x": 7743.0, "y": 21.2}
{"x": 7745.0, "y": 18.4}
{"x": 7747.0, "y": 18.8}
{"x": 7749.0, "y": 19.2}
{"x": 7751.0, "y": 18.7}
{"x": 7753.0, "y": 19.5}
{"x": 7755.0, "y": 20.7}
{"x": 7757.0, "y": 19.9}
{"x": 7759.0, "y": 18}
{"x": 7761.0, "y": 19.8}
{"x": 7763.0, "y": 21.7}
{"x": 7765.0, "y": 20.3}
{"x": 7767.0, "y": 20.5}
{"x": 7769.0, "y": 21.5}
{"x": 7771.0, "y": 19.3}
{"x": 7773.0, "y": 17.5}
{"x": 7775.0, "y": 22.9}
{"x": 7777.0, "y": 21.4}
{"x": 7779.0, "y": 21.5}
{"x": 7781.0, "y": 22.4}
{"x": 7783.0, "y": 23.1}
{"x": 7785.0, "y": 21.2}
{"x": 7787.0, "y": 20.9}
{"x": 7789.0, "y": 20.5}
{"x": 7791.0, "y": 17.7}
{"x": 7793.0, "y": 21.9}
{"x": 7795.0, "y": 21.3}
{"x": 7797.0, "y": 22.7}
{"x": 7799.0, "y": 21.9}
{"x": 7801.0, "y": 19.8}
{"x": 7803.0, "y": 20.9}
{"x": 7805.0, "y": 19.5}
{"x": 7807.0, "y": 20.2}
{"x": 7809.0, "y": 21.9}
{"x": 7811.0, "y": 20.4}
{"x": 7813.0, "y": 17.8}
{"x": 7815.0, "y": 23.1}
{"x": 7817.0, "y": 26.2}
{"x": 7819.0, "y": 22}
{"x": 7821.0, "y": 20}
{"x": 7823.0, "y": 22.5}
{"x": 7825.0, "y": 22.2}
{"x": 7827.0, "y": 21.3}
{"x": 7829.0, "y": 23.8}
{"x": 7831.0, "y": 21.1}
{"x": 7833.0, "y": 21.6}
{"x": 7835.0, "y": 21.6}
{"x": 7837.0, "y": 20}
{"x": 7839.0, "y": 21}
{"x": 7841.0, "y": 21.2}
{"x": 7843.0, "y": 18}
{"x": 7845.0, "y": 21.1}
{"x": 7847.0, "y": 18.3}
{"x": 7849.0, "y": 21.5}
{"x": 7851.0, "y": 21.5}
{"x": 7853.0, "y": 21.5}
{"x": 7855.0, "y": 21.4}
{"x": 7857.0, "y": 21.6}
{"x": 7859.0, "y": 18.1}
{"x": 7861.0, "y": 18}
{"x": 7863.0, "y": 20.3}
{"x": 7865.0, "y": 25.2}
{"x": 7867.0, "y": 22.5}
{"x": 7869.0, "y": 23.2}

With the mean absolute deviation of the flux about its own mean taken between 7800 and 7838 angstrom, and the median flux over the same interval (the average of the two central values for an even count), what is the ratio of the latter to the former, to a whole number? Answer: 16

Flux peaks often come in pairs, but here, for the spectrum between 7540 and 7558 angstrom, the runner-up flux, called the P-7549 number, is 24.2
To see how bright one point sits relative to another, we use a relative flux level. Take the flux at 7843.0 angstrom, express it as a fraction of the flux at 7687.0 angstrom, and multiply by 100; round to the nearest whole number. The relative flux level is 87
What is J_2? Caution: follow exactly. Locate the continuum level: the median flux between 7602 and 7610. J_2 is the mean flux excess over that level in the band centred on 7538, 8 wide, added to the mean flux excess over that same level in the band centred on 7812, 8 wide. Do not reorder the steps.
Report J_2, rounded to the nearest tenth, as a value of 6.2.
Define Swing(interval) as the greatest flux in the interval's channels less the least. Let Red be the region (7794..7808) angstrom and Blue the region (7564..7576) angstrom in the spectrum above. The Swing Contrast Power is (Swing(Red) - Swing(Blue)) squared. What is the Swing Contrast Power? 0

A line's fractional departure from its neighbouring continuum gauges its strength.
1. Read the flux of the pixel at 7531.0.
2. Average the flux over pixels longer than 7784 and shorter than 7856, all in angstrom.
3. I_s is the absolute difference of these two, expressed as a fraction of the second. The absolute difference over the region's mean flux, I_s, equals 0.10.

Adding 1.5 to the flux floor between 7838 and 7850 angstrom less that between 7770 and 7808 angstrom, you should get 2.0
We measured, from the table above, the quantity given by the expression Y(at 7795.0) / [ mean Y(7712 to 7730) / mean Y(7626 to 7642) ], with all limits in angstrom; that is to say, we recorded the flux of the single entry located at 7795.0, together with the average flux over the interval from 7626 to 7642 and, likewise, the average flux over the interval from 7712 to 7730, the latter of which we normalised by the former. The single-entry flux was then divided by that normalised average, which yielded 20.7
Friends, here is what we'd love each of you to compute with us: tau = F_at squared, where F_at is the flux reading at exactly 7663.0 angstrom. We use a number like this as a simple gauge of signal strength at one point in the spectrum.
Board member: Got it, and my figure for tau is 480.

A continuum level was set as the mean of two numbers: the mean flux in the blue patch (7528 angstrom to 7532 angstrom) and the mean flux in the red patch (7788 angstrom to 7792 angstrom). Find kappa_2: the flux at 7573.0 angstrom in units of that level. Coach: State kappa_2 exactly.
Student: 1.17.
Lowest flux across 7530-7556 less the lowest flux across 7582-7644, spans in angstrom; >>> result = 1.8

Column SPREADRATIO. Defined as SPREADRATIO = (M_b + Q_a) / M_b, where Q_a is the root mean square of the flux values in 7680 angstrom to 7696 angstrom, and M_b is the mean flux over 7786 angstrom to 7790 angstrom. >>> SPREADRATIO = 2.00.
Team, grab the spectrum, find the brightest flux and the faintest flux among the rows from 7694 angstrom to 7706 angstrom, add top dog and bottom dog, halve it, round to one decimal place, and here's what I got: 20.6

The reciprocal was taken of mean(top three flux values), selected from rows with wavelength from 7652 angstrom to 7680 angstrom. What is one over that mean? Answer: 0.0426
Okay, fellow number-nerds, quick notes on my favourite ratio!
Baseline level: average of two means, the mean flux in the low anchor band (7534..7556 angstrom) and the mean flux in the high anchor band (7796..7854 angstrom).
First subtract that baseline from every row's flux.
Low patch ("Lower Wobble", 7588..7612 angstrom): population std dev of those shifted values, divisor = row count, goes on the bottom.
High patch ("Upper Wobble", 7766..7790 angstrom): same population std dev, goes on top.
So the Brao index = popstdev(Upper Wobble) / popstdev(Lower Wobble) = 0.68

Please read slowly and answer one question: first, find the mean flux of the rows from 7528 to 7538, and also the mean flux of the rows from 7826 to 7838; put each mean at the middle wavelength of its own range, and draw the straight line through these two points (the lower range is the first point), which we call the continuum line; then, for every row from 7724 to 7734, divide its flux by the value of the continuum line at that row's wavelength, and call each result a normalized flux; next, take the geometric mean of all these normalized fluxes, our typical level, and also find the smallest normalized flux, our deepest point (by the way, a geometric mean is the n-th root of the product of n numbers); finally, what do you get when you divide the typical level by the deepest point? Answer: 1.05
